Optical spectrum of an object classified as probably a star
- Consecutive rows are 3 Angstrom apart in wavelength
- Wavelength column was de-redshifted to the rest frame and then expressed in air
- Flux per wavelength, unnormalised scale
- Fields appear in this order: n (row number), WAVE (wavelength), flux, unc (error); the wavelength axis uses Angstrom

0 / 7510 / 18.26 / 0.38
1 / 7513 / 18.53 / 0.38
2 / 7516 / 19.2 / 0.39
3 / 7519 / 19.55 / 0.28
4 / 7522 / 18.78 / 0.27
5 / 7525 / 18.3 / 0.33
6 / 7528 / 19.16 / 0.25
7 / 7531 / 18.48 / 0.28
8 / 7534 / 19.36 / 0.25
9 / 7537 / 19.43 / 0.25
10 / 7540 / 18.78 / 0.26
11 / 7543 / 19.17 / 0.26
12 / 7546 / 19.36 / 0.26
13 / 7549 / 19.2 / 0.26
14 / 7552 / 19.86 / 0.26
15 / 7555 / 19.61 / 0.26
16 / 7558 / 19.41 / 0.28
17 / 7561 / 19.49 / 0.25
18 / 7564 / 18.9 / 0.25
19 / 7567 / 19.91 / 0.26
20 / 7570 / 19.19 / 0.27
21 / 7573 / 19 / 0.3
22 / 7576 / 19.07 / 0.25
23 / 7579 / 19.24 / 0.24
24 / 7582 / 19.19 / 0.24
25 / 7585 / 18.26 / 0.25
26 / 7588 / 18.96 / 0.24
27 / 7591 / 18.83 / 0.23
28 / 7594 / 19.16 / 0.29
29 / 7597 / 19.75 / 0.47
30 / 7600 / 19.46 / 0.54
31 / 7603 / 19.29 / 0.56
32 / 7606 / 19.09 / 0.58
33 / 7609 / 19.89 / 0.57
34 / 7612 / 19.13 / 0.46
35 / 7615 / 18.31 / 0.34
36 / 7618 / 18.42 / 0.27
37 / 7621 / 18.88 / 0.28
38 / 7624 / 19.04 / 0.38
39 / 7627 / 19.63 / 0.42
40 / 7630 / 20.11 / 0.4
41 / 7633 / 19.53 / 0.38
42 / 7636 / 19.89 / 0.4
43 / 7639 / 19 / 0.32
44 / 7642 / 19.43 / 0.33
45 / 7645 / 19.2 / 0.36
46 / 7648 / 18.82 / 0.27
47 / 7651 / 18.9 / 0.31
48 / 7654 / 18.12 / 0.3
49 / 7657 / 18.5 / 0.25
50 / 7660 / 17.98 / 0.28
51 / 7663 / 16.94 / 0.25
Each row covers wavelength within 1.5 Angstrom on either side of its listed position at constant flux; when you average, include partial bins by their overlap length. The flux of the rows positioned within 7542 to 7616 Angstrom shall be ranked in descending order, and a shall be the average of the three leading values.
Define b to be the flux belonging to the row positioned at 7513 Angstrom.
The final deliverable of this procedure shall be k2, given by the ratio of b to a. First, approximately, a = 19.9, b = 18.53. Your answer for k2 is 0.93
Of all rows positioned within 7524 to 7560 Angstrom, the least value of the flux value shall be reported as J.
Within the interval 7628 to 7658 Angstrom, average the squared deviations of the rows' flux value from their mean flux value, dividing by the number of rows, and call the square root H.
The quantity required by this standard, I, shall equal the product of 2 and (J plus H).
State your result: 37.8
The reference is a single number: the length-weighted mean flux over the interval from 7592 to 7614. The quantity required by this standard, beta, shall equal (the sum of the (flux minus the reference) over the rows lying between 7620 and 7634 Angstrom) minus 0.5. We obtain -0.1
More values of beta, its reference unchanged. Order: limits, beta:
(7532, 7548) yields -1.2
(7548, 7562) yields 0.3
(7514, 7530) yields -2.3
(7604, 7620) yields -2.5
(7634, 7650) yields -1.0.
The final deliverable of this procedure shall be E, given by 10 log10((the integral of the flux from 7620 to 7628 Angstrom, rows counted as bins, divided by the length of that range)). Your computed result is 12.8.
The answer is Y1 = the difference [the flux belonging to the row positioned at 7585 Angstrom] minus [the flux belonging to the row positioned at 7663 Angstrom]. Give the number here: 1.3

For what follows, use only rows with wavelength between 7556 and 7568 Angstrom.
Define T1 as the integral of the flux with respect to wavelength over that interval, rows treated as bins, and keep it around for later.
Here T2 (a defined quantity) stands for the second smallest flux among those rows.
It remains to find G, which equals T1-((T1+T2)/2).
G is 107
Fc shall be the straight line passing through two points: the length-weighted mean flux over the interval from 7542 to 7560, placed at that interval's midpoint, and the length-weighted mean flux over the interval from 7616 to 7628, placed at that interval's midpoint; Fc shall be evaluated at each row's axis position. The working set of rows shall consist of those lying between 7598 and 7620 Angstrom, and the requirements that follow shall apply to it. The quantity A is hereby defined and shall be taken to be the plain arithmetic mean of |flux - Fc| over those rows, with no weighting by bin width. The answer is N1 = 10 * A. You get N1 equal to 4.0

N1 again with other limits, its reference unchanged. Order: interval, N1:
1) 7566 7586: 3.1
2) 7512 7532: 7.9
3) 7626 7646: 7.0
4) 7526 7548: 4.4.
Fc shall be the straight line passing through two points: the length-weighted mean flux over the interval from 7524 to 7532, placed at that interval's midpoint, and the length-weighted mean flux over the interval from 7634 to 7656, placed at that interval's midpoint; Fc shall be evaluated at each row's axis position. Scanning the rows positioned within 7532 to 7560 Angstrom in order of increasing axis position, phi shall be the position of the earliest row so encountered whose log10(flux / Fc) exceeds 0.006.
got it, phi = 7534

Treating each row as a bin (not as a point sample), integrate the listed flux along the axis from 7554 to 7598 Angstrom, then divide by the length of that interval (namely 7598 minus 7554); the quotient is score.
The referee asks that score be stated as 19.2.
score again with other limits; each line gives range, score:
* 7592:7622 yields 19.1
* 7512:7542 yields 19.0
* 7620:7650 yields 19.4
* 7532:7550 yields 19.2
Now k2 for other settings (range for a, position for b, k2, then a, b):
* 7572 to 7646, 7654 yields 0.91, 20.0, 18.12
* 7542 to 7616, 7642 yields 0.98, 19.9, 19.43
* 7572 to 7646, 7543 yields 0.96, 20.0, 19.17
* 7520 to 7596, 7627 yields 0.99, 19.8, 19.63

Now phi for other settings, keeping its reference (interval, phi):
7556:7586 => 7558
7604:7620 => 7609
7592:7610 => 7594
